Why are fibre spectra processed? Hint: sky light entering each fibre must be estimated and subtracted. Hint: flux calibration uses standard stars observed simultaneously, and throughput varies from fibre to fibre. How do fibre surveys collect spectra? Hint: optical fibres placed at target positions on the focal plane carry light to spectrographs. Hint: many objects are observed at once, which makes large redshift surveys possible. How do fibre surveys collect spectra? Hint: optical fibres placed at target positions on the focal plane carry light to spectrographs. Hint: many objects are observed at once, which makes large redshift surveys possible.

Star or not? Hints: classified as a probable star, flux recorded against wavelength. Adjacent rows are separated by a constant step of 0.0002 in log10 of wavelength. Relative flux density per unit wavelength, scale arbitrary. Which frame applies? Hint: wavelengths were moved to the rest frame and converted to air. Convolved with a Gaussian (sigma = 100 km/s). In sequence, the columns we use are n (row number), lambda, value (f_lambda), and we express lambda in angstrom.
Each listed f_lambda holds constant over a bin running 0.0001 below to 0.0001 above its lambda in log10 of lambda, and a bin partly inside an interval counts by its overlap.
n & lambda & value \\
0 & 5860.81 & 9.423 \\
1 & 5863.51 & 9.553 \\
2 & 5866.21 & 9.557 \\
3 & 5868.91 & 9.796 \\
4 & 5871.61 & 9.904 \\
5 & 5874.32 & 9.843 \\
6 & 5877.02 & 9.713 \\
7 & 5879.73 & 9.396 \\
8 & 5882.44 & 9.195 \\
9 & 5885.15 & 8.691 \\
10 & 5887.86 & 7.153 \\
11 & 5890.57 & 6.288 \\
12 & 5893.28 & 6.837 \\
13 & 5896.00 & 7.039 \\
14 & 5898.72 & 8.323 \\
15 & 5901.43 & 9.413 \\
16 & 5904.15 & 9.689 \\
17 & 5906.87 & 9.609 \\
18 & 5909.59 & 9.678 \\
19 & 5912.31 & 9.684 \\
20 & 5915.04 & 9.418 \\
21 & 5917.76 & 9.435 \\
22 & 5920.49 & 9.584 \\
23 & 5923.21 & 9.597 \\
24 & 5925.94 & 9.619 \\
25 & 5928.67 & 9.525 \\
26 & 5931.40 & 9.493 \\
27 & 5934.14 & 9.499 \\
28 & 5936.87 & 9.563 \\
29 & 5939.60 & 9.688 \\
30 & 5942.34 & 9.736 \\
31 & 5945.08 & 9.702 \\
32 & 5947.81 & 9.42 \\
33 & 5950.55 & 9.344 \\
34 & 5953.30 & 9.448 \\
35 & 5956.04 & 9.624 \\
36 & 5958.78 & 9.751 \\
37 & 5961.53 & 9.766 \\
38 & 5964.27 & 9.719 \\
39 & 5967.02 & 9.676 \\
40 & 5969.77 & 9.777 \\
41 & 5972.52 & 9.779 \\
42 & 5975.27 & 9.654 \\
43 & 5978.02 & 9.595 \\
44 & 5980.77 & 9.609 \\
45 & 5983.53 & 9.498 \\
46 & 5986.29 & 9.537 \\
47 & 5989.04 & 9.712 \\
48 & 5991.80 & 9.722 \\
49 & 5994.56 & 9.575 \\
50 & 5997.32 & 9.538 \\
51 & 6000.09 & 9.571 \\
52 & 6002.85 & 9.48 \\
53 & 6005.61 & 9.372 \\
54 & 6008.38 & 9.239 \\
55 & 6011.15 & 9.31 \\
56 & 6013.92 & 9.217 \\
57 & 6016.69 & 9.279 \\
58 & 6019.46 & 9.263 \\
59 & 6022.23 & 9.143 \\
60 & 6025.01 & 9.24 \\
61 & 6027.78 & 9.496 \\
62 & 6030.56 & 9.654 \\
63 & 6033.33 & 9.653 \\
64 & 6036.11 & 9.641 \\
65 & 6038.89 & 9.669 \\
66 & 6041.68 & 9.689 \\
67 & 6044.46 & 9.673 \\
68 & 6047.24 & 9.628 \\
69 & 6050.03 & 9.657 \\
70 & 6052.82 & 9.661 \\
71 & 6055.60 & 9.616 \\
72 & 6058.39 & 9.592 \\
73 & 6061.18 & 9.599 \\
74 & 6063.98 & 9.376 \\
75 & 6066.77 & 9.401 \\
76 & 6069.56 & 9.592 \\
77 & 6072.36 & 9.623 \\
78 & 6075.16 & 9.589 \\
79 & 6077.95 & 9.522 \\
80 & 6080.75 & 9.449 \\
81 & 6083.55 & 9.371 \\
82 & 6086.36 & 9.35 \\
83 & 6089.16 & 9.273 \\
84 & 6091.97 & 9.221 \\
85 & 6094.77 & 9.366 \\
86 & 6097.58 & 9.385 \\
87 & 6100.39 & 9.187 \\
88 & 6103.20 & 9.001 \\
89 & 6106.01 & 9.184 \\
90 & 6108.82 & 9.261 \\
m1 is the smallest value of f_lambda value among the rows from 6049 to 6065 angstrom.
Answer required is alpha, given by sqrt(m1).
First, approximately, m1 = 9.376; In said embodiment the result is 3.06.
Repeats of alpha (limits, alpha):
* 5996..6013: 3.04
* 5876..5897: 2.51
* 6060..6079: 3.06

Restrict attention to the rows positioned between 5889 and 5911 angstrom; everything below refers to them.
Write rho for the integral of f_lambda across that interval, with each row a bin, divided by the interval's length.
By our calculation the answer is 8.35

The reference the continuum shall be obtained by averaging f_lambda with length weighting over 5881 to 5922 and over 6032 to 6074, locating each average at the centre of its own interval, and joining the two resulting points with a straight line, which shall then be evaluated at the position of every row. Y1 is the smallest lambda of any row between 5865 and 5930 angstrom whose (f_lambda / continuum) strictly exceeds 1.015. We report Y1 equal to 5866.21 angstrom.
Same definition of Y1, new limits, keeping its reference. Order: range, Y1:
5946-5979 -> 5947.81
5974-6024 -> 5975.27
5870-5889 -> 5871.61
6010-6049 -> 6030.56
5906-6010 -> 5906.87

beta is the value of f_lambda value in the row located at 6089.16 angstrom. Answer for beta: 9.273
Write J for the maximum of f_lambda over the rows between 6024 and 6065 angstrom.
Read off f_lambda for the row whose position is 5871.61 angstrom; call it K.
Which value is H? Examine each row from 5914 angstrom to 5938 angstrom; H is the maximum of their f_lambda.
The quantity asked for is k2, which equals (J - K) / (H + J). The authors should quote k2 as -0.011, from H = 9.619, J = 9.689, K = 9.904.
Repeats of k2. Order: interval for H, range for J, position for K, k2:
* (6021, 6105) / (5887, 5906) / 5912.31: 0.000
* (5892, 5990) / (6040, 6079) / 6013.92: 0.024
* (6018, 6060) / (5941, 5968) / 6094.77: 0.021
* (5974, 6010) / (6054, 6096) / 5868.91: -0.009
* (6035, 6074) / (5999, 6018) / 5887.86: 0.126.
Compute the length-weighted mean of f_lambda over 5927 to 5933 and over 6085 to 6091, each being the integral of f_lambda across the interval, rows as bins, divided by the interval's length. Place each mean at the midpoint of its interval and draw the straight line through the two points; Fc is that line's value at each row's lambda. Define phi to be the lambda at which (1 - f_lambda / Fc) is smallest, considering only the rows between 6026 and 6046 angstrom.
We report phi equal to 6041.68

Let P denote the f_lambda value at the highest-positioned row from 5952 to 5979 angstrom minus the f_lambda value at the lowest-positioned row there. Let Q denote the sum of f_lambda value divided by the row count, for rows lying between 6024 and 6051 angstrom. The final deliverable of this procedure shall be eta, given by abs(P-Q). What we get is 9.5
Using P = 0.1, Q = 9.60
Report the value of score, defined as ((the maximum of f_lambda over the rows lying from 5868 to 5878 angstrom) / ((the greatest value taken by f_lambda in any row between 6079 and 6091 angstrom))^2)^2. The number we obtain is 0.0123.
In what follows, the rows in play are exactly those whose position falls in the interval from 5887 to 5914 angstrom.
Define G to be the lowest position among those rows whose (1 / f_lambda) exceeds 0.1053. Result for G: 5887.86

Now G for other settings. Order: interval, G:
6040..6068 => 6063.98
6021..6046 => 6022.23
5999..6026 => 6002.85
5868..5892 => 5879.73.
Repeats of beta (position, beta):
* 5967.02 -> 9.676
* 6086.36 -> 9.35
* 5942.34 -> 9.736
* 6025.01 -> 9.24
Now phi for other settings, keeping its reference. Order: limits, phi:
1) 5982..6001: 5991.80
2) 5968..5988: 5972.52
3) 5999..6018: 6000.09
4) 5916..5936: 5925.94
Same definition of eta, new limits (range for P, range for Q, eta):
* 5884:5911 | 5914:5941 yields 8.6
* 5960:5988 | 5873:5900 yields 8.5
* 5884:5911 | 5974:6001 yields 8.6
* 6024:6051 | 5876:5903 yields 7.8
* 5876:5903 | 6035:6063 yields 9.9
